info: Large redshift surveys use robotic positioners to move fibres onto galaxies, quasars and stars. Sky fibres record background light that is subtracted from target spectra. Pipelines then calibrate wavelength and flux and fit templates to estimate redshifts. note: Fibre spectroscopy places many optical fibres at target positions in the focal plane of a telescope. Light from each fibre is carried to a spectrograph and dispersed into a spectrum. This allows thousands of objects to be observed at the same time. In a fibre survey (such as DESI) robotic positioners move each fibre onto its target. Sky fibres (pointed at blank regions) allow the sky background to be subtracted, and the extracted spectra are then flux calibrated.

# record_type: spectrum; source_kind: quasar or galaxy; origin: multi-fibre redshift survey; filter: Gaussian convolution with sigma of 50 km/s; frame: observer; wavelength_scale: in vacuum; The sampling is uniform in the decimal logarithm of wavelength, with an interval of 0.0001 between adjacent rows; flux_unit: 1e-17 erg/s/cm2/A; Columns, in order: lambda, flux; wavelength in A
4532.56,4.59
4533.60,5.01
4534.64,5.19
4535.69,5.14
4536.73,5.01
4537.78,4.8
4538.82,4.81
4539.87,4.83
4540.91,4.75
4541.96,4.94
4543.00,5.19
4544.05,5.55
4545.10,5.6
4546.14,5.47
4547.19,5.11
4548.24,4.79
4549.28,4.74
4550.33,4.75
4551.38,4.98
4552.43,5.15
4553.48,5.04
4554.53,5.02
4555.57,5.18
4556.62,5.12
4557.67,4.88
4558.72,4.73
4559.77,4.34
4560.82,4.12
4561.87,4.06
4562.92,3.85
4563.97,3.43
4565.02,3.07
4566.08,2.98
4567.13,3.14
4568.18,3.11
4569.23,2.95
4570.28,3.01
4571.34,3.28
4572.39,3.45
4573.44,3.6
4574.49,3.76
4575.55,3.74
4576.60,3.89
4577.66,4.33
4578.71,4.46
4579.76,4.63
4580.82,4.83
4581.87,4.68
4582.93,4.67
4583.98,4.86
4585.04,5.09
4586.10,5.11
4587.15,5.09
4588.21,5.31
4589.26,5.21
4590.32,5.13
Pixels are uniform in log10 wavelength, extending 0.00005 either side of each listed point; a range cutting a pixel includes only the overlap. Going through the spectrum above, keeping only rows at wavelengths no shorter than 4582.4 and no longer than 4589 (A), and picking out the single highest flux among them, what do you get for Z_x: 5.31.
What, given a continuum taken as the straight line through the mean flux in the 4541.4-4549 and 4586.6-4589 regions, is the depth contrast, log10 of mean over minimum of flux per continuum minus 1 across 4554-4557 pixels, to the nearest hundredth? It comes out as -0.24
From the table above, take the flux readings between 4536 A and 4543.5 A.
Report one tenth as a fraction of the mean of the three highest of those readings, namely 0.0198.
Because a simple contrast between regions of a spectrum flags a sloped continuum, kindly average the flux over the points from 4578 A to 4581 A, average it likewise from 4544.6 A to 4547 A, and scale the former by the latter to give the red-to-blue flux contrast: 0.84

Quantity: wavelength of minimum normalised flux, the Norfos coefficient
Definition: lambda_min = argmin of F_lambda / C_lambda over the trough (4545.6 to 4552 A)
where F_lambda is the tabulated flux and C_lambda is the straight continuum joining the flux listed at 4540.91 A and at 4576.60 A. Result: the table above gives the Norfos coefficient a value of 4549.28 A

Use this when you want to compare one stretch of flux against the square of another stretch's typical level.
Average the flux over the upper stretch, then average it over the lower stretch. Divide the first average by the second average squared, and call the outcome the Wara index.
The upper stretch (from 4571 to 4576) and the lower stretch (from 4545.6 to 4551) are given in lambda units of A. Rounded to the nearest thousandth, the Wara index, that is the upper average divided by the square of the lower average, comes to 0.144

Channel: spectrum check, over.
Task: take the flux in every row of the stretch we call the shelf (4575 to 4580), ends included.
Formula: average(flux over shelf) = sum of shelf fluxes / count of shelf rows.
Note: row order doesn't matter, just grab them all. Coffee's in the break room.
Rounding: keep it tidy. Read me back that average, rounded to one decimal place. 4.2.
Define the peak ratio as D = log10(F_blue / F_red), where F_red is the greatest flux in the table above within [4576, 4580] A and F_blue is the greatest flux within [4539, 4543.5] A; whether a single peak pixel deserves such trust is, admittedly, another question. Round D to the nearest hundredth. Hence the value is 0.05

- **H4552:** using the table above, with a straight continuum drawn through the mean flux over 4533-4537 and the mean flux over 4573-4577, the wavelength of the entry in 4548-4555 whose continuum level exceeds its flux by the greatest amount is 4549.28 A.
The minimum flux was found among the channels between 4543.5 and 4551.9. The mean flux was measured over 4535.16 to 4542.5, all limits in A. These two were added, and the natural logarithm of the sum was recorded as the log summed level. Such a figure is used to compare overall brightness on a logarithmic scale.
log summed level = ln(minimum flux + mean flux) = 2.27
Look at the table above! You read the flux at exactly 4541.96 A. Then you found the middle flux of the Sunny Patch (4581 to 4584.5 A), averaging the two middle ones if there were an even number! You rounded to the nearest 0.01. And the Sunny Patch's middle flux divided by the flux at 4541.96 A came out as 0.95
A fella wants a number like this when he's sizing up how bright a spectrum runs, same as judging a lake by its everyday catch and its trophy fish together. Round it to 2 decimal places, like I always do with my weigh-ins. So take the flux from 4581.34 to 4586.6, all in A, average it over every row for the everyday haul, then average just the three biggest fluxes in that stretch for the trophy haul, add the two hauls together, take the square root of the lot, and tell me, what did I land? 3.15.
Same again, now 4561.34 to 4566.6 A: 2.69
